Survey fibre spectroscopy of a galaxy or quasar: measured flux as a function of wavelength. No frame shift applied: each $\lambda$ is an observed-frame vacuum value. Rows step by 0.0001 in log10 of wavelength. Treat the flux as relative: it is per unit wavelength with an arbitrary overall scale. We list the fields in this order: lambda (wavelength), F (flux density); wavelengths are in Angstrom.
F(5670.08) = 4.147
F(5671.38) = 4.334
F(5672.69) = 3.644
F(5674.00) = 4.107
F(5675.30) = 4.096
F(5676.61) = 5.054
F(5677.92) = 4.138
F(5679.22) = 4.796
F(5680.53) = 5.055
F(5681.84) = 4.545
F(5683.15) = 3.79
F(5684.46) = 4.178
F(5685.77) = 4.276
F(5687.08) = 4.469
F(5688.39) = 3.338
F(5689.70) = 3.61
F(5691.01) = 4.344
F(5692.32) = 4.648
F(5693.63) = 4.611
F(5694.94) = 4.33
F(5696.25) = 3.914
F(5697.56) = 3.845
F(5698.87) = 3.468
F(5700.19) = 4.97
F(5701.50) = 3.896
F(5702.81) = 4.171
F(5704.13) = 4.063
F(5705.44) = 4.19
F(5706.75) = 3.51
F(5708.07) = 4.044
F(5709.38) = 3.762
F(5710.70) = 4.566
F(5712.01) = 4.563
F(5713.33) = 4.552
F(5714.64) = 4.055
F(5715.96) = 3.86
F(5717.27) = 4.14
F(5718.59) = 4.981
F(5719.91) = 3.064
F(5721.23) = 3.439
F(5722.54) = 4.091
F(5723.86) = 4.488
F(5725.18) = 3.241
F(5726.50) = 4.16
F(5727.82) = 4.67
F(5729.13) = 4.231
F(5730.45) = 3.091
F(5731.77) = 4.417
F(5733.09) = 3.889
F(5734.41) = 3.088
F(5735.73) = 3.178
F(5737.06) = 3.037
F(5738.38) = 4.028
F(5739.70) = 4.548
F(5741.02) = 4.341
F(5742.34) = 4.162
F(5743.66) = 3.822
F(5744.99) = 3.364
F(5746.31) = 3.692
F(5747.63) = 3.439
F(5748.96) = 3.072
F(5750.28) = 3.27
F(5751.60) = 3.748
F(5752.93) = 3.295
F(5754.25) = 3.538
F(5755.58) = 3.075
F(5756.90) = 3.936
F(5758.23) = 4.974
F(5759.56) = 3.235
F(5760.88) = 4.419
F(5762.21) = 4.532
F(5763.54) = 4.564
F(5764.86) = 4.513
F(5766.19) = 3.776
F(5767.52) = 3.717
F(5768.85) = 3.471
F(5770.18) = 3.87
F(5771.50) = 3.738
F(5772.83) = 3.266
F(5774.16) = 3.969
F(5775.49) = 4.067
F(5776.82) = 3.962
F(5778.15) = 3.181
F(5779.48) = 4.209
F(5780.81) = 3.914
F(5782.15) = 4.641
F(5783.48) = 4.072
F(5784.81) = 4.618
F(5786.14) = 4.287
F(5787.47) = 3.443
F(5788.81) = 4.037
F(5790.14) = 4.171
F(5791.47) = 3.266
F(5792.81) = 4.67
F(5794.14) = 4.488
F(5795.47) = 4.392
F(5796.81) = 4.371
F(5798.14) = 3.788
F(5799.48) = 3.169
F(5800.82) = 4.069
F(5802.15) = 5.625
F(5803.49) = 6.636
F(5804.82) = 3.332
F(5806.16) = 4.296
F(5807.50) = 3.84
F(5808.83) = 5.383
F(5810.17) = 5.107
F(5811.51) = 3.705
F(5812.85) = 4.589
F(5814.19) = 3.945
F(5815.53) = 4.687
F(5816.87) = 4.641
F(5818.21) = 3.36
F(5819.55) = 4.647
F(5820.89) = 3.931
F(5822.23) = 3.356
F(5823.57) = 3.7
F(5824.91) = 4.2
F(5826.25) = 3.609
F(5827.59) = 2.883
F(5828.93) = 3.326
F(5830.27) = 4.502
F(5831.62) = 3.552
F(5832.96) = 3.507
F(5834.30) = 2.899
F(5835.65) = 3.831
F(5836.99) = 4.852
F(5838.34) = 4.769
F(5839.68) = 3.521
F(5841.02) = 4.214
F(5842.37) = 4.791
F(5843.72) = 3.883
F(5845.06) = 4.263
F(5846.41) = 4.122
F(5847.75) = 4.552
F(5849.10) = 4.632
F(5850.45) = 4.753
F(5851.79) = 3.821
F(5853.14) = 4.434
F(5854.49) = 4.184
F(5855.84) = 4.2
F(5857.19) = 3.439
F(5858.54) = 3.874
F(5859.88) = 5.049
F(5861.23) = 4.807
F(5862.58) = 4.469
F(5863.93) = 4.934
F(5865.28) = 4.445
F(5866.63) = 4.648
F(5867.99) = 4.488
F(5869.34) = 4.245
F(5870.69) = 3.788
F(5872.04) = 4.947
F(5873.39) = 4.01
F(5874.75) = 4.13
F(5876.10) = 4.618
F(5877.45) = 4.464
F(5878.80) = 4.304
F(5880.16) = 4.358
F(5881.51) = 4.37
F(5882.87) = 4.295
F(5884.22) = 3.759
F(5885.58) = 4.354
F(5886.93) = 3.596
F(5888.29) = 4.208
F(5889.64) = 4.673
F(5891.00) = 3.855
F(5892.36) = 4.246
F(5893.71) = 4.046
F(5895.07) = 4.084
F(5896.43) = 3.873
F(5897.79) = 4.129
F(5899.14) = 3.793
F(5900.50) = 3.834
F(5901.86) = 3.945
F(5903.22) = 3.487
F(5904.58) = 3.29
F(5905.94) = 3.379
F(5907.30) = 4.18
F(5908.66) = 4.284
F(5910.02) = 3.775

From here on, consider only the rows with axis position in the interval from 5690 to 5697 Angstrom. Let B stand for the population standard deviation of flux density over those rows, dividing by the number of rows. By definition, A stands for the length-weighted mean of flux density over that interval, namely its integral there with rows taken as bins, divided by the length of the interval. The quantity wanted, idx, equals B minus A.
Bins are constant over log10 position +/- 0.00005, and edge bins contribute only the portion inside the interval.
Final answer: -4.06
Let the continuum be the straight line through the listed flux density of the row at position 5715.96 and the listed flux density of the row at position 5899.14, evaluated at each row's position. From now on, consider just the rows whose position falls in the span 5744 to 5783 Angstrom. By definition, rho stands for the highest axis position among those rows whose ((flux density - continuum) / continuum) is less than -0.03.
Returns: 5778.15 Angstrom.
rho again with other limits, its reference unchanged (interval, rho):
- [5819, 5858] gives 5857.19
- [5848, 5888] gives 5886.93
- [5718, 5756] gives 5755.58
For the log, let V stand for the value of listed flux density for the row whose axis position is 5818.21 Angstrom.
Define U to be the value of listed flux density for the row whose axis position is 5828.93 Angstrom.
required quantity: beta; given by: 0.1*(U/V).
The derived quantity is 0.099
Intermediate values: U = 3.326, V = 3.36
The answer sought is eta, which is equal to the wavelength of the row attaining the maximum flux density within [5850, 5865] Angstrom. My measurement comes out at 5859.88 Angstrom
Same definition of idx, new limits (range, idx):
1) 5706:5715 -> -3.76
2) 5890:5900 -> -3.87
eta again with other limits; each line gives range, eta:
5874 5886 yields 5876.10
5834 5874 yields 5859.88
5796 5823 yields 5803.49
